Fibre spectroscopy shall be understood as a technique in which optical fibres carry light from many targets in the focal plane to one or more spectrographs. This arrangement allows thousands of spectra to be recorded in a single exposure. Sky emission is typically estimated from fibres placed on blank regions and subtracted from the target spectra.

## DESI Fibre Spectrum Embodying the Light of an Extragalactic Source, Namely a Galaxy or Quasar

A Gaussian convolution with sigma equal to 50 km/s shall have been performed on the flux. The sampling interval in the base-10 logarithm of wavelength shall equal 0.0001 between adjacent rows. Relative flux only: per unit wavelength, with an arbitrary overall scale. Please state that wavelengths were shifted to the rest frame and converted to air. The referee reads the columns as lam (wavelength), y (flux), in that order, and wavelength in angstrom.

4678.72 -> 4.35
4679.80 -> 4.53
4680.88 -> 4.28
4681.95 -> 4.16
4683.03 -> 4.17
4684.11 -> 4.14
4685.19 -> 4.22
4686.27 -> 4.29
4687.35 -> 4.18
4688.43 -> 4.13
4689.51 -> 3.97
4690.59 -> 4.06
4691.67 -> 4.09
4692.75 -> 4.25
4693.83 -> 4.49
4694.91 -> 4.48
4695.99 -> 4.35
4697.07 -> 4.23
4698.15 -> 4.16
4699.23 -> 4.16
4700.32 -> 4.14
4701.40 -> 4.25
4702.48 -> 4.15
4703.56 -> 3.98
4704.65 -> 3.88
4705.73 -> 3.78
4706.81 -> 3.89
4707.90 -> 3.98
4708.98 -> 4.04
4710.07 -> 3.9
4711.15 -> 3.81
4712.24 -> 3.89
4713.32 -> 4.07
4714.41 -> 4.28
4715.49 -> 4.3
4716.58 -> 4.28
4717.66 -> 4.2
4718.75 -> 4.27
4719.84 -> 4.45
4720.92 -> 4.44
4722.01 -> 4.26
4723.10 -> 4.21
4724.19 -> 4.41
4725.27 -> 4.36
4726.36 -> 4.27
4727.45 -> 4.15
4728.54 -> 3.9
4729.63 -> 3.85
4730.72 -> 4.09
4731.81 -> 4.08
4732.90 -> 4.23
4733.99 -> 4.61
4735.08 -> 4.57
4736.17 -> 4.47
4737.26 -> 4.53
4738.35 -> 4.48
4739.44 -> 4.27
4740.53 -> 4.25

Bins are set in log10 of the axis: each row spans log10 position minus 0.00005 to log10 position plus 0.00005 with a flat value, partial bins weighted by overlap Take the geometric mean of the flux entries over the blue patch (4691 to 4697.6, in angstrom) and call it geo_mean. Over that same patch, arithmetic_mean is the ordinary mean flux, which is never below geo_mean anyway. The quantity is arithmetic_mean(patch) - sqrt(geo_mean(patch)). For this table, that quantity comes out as 2.24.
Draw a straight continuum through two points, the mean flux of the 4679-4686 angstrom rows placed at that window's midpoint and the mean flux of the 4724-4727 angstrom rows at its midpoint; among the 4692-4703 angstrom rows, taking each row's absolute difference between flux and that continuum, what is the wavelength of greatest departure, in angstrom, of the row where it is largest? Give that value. 4693.83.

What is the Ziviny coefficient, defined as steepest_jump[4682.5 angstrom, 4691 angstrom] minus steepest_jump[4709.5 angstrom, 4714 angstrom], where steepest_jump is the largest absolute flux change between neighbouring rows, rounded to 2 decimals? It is -0.02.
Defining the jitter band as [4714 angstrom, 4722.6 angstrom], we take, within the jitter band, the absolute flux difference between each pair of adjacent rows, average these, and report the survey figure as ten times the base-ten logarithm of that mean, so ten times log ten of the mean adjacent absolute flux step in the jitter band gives -11.0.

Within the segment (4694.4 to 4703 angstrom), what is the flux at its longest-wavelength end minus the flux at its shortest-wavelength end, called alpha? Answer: -0.33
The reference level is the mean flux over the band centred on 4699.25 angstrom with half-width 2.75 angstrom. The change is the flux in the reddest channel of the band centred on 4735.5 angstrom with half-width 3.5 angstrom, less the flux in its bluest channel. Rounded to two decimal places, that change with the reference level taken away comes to -3.94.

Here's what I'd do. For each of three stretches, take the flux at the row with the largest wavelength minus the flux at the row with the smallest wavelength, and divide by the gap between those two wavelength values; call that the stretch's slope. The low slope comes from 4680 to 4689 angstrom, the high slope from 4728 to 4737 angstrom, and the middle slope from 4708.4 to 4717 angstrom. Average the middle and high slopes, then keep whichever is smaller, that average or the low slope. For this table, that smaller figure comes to -0.02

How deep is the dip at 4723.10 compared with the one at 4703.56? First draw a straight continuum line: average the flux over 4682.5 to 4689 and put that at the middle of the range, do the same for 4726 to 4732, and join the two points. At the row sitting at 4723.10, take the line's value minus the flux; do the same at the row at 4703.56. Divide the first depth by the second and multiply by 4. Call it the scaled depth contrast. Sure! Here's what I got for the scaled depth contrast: -4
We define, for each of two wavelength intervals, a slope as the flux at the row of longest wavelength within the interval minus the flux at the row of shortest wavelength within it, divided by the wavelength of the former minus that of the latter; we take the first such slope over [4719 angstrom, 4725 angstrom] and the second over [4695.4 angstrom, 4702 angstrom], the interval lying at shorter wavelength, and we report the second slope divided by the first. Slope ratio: 2.0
